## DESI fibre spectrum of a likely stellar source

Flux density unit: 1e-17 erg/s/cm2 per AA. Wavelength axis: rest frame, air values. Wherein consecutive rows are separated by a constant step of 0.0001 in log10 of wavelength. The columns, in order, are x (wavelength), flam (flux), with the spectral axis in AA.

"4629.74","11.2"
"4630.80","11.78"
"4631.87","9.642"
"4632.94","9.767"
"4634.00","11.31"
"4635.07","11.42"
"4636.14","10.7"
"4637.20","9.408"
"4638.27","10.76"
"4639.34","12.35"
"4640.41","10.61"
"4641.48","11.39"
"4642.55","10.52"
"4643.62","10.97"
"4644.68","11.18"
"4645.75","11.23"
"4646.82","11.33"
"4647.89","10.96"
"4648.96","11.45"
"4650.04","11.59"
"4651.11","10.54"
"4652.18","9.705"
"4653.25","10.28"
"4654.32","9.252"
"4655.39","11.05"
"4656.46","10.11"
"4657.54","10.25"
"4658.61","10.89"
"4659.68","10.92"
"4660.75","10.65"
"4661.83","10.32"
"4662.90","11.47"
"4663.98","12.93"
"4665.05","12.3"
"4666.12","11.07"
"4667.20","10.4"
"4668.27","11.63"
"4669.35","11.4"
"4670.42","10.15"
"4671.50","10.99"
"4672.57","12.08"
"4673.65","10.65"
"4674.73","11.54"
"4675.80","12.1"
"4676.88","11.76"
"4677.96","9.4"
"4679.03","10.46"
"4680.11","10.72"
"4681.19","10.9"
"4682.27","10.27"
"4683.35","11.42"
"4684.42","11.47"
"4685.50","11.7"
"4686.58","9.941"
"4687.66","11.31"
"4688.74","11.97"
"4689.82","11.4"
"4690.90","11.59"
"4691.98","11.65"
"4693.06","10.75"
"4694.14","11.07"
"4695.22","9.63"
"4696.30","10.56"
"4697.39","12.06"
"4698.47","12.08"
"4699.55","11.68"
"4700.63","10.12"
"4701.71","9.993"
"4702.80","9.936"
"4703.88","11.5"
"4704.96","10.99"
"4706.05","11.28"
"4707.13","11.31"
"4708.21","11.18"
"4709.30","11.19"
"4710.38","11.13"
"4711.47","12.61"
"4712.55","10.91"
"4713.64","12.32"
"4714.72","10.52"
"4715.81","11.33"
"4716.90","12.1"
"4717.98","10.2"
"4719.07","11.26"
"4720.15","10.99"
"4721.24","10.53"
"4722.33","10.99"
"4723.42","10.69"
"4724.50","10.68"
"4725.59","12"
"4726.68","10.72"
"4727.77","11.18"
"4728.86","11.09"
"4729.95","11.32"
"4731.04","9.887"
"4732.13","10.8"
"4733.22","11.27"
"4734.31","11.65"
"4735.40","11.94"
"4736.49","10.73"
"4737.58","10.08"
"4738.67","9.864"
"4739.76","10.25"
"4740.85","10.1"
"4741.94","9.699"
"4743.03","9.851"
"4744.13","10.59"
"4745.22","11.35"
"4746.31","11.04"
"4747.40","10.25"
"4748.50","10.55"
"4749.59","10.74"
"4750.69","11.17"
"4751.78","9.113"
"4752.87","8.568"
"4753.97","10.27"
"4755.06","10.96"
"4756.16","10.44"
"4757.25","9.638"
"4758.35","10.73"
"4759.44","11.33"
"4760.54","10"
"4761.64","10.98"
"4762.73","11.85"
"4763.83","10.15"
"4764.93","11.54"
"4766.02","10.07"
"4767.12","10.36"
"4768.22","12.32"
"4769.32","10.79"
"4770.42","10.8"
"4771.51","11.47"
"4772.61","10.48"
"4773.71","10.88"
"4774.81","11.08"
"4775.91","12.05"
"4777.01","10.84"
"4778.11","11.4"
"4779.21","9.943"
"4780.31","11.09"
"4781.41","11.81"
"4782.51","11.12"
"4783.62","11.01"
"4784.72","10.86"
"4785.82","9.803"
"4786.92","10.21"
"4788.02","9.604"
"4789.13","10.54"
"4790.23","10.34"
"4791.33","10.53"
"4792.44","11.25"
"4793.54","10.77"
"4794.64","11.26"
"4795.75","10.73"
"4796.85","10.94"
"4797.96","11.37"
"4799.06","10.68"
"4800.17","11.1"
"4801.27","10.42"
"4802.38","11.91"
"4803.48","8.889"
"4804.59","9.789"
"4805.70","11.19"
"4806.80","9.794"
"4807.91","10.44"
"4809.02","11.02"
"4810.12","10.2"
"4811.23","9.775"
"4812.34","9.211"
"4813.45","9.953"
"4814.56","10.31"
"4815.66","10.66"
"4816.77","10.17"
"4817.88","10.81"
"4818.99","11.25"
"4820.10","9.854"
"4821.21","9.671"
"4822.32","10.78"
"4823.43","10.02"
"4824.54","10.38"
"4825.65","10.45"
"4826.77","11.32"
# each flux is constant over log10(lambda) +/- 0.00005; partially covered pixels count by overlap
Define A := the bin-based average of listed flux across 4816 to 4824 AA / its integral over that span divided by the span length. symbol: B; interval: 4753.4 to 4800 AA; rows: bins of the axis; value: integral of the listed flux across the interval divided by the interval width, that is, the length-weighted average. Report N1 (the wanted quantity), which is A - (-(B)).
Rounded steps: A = 10.4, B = 10.8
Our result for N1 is 21.2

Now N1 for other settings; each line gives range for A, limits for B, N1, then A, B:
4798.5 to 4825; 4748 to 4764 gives 20.8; 10.3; 10.4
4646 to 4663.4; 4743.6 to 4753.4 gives 21.1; 10.7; 10.4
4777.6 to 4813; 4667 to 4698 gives 21.7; 10.6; 11.1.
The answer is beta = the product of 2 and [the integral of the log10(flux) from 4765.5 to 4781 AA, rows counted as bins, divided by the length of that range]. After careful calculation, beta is 2.08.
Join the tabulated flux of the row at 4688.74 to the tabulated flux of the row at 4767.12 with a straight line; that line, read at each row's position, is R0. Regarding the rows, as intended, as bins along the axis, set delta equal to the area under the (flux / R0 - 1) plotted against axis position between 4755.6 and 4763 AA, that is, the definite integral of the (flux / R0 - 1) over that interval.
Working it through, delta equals 0.10 AA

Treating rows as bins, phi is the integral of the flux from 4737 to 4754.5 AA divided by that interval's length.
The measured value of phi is 10.2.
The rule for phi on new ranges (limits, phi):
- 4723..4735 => 11.0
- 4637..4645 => 11.0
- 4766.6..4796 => 10.9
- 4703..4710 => 11.2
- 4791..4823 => 10.5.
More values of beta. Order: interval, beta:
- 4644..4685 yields 2.08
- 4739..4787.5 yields 2.05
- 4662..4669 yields 2.12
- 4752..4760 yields 2.02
